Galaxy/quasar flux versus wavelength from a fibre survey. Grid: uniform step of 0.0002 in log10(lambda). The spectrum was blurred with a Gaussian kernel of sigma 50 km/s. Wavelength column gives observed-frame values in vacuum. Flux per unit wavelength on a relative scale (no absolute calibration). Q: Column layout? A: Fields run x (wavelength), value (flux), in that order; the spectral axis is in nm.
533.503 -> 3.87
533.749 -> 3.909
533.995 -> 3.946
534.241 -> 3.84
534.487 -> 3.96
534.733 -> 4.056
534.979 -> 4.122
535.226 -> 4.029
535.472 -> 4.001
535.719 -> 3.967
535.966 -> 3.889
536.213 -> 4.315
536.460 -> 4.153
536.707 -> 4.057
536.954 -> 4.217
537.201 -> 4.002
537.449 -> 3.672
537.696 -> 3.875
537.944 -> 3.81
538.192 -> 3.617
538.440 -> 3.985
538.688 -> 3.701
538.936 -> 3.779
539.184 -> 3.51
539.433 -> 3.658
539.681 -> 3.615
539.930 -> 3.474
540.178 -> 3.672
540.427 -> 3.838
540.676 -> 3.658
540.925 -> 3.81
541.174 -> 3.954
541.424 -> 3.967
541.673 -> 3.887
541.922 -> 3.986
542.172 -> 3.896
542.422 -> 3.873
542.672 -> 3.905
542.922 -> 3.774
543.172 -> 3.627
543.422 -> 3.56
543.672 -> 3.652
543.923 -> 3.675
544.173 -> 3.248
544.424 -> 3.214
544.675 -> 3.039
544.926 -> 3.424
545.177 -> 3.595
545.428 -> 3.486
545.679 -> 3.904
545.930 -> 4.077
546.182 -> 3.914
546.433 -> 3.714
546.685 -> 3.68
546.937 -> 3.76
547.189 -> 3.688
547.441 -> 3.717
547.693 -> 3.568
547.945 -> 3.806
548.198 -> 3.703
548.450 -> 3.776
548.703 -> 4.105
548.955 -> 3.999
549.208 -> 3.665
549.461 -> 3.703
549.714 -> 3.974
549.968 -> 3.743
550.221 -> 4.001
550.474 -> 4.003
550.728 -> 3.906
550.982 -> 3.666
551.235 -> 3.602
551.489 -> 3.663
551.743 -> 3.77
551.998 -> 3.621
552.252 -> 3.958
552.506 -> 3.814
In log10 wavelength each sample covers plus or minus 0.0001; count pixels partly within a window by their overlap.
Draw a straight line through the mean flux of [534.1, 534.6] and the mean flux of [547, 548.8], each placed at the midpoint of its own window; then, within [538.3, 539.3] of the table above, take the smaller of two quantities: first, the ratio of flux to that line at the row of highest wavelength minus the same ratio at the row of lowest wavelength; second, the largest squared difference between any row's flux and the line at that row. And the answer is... -0.12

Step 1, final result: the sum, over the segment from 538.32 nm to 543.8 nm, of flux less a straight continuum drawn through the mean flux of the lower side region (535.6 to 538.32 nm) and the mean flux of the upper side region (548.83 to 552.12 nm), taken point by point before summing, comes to -3.2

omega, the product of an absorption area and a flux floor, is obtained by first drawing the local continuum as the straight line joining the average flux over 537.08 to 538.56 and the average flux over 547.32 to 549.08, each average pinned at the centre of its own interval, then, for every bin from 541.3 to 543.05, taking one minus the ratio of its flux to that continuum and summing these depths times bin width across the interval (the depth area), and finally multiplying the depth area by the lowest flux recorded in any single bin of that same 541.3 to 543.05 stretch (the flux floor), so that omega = -0.14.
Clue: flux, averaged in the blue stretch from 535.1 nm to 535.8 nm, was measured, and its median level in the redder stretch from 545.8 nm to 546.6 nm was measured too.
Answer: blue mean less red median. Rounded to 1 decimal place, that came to 0.1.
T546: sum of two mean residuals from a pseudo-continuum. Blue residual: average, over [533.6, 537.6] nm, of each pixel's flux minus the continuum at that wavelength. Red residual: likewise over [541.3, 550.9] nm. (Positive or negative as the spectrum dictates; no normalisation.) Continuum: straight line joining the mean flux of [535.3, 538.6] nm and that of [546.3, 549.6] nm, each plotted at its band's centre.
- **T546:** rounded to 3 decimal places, -0.036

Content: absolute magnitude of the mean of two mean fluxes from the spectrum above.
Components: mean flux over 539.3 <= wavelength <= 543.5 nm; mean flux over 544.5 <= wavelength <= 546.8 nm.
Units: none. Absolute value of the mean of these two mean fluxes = 3.71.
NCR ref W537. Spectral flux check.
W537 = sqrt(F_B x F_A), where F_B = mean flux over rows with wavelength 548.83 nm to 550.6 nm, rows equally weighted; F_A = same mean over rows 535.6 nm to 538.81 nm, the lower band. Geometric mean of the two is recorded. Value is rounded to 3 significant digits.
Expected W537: 3.91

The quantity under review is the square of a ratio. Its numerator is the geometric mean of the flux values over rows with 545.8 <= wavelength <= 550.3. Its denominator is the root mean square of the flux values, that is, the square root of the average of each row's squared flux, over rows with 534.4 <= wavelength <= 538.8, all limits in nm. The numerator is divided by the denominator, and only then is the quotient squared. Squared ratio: 0.92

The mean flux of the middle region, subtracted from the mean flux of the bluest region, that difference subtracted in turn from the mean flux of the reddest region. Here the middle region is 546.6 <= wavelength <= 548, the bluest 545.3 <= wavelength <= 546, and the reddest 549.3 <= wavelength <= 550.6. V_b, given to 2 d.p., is 3.77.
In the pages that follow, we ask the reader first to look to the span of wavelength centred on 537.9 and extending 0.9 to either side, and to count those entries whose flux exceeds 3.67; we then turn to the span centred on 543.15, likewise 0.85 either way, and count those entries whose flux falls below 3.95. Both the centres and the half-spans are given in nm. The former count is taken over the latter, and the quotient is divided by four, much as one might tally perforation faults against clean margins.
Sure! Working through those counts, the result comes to 0.21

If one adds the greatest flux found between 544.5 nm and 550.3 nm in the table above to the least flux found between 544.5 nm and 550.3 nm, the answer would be 7.1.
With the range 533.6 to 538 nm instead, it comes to 8.0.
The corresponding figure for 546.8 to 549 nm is 7.7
